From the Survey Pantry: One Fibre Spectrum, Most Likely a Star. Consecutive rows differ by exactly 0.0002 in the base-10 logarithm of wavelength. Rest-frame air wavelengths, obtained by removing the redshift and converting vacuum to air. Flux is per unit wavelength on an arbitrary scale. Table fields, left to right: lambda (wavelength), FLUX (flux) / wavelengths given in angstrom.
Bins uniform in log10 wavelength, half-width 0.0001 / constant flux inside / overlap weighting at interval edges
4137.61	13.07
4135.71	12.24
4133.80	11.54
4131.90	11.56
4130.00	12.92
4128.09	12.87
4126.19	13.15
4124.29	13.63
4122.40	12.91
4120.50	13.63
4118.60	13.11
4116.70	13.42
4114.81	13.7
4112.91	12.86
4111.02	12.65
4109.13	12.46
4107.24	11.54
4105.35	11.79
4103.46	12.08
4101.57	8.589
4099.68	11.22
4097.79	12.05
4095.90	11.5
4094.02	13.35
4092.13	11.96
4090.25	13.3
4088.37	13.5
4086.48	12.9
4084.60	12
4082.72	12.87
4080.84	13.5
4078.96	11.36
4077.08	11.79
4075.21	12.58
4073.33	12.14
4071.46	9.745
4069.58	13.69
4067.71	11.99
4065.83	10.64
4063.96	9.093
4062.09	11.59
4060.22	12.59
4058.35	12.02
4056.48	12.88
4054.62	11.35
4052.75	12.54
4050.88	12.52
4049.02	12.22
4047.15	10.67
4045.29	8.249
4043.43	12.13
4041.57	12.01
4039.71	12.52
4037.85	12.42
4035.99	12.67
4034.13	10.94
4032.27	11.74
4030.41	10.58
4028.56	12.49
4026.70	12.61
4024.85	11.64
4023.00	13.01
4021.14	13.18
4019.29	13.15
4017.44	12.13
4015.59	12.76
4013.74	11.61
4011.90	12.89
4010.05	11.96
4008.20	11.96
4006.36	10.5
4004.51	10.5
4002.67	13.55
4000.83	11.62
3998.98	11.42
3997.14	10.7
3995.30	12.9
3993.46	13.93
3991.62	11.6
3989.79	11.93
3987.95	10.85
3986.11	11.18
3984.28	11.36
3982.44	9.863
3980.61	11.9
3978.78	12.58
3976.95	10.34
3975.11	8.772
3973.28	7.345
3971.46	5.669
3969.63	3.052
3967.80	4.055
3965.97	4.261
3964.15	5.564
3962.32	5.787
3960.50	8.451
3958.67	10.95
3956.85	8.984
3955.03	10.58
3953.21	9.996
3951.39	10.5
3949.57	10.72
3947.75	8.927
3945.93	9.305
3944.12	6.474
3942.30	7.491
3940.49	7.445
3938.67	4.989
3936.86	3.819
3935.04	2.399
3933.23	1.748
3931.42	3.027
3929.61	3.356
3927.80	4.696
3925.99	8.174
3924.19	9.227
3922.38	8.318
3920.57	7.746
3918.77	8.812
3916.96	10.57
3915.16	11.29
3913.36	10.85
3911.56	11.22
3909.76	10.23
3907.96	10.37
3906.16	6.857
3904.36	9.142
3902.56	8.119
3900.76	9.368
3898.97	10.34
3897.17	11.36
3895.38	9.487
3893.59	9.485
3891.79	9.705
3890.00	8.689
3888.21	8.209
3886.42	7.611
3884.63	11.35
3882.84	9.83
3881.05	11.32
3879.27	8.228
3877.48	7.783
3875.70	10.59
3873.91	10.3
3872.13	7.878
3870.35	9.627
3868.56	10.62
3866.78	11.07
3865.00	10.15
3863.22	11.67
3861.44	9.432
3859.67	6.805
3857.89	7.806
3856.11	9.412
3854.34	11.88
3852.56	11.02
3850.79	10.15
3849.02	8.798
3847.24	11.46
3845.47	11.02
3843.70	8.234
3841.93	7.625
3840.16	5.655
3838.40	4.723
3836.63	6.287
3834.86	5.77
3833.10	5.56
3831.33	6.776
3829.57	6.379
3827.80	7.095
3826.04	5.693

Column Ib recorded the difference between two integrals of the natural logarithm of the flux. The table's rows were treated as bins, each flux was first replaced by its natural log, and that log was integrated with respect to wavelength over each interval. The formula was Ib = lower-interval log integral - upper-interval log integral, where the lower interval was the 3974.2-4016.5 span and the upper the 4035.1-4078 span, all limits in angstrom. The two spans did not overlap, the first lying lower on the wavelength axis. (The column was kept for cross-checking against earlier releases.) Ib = -2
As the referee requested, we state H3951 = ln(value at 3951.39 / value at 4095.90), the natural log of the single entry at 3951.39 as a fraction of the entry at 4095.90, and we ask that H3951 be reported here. -0.09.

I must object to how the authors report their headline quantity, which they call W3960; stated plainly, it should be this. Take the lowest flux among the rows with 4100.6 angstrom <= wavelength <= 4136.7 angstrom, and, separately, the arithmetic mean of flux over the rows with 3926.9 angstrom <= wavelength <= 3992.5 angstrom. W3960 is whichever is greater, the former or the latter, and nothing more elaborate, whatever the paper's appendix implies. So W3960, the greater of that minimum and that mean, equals 8.6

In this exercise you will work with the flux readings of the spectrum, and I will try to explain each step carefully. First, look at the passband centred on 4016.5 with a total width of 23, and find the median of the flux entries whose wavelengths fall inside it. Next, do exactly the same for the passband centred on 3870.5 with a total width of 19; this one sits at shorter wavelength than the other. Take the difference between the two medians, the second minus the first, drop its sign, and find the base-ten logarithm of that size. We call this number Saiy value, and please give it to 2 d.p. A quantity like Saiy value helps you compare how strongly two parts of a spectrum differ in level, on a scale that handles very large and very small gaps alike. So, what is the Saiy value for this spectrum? 0.35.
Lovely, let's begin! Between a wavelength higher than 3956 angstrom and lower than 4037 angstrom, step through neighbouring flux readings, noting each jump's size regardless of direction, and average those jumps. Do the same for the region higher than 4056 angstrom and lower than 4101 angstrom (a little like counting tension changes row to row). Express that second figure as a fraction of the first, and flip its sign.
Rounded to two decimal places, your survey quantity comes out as -1.04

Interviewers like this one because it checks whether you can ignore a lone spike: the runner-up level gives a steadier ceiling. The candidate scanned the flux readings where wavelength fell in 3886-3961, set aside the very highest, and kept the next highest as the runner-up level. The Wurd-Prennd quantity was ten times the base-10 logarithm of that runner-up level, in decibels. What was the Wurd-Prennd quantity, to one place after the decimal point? 10.5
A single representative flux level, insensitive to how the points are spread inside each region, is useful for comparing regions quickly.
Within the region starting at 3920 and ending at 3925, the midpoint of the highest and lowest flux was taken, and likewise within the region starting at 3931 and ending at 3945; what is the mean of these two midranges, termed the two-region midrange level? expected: 6.6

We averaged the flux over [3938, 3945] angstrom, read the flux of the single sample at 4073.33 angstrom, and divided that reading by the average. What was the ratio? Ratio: 1.8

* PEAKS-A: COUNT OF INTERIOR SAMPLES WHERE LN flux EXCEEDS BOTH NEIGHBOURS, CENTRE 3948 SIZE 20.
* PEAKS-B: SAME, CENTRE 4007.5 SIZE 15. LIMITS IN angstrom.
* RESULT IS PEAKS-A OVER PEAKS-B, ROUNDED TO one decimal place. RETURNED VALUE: 2.0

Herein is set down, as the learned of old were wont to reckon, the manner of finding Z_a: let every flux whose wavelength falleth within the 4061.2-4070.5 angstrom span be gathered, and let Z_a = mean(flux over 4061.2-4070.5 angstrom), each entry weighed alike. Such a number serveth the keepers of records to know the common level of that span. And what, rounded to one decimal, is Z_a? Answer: 11.4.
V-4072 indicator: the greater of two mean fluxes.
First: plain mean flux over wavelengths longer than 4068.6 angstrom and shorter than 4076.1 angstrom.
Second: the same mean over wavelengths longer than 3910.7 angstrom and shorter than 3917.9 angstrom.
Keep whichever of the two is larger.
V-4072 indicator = 12.0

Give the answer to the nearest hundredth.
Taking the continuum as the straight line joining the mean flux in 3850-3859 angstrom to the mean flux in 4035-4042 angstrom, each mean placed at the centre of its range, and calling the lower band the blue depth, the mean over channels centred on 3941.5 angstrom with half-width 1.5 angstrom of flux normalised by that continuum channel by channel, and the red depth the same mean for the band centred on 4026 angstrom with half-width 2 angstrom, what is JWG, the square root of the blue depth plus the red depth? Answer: 1.29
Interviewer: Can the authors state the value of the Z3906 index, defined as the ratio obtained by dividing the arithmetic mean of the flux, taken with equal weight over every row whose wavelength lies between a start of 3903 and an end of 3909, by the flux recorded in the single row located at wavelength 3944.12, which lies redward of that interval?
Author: 1.4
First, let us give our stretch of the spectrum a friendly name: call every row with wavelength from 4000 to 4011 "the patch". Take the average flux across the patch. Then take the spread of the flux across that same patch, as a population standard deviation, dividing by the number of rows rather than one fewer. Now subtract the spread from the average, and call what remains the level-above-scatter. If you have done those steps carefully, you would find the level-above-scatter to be 10.6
